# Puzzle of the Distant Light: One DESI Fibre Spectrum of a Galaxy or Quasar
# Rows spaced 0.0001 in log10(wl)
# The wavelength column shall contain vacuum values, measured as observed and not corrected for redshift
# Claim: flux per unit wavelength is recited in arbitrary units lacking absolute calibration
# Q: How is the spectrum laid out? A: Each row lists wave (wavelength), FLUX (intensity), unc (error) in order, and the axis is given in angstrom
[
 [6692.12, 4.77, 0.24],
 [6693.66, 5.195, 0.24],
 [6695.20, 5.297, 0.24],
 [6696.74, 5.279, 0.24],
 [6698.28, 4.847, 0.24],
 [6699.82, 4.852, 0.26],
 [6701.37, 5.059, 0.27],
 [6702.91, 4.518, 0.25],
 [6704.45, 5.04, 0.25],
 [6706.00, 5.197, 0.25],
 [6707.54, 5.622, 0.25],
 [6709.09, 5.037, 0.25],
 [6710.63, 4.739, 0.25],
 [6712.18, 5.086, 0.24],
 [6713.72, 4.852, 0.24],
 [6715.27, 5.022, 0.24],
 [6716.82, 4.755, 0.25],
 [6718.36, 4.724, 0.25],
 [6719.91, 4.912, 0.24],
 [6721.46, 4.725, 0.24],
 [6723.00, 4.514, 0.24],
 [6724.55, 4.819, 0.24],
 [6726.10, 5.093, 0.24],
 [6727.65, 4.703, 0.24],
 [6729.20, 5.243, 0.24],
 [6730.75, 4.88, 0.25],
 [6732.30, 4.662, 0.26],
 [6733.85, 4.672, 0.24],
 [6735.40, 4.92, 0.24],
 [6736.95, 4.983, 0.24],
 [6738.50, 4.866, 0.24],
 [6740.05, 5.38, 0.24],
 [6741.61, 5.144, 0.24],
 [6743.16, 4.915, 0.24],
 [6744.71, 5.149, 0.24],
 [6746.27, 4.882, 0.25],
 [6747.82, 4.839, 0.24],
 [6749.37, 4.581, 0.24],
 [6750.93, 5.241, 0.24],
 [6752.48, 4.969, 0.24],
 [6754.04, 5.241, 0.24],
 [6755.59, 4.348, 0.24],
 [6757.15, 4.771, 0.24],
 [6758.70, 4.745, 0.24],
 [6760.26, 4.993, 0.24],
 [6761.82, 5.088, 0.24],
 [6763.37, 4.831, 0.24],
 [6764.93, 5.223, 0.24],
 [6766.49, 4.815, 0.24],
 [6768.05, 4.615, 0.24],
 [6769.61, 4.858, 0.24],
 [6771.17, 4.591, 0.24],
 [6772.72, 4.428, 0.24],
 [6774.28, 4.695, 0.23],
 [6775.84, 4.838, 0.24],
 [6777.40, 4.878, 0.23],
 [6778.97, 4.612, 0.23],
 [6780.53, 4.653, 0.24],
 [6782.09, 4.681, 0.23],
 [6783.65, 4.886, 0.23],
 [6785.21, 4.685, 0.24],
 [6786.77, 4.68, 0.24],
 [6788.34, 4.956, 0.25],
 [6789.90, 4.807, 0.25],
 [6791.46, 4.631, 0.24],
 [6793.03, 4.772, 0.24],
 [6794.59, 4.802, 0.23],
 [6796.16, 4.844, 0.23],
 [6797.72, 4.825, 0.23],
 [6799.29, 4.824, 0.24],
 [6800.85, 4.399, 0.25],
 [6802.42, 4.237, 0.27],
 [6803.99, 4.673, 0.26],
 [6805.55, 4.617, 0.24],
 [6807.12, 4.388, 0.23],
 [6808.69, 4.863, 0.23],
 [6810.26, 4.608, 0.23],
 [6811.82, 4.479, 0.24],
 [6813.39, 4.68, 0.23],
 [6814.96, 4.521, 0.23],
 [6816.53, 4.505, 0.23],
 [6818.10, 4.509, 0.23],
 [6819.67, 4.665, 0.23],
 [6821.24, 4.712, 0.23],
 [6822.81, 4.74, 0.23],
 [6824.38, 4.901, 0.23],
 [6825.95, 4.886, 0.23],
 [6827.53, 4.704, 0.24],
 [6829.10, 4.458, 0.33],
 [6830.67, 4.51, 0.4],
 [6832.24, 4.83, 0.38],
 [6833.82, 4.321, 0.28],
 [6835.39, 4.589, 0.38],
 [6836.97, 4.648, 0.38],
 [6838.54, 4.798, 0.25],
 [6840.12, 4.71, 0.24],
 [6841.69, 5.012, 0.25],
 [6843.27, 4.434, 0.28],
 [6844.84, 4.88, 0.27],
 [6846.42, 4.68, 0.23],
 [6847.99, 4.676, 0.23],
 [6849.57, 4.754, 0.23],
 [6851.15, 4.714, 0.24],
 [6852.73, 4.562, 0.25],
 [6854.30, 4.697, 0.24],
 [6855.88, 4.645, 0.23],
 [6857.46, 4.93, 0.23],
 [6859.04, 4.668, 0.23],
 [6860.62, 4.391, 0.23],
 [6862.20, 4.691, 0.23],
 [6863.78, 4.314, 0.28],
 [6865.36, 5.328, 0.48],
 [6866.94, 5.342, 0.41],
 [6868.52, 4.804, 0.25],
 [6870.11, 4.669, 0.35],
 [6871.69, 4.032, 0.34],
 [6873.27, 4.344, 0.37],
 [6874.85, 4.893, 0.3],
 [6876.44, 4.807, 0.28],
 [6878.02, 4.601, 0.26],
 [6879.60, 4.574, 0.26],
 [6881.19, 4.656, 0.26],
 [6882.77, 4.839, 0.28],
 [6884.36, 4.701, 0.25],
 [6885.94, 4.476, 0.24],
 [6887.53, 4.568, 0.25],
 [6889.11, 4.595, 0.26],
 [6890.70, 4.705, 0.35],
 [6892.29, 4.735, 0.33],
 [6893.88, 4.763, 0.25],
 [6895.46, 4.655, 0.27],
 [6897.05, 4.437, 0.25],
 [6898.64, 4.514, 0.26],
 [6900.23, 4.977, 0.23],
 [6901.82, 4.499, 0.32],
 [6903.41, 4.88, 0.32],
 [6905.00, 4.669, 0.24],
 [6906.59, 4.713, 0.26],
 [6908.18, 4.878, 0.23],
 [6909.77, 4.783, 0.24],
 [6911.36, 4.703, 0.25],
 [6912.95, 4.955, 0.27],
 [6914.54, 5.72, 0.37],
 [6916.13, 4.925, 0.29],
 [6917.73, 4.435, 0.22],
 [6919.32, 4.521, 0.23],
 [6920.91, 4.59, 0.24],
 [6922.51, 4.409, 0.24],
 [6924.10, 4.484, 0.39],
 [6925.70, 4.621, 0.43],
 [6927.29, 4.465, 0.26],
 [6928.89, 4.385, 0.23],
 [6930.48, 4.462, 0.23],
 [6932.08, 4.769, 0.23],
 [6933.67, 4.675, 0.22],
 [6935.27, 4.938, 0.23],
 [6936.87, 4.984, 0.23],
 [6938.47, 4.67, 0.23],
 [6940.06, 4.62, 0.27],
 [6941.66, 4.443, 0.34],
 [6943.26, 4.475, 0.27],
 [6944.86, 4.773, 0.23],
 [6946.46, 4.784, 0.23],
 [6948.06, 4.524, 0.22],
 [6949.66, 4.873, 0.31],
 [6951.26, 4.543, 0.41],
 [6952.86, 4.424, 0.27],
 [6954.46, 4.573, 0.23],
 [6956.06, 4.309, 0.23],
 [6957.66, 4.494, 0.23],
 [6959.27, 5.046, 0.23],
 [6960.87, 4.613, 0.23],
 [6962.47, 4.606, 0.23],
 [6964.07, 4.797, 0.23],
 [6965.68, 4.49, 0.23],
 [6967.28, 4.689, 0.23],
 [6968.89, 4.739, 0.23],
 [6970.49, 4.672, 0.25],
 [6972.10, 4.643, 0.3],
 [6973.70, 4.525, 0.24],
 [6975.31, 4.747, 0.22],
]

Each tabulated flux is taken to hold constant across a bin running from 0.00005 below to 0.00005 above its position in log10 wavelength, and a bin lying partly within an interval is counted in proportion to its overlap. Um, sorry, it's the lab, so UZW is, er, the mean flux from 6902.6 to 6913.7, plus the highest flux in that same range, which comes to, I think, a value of 9.75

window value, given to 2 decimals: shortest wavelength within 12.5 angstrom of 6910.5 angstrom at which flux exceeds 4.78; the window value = 6900.23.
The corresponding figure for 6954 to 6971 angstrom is 6959.27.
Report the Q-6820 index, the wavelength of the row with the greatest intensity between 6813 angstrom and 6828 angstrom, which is 6824.38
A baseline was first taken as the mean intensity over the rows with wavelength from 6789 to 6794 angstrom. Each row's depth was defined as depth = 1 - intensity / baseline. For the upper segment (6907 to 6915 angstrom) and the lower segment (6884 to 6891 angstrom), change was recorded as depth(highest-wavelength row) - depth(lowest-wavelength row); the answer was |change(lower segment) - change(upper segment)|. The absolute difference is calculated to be 0.18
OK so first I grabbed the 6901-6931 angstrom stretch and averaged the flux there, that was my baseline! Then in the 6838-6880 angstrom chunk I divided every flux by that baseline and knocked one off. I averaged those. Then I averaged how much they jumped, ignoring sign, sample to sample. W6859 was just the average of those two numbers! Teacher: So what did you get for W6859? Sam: 0.030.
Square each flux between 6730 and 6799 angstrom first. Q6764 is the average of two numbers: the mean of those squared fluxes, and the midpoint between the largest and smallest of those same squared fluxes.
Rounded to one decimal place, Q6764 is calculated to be 23.7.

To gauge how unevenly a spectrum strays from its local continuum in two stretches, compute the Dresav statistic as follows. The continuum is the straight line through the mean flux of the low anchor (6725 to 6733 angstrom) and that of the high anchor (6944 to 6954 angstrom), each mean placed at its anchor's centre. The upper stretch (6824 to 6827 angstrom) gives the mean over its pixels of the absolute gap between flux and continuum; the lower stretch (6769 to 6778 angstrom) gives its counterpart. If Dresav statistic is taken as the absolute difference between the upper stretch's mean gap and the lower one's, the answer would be 0.06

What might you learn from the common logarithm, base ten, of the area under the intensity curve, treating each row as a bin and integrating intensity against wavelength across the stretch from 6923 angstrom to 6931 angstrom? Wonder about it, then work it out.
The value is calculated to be 1.55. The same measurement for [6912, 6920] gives 1.59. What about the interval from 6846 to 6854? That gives 1.57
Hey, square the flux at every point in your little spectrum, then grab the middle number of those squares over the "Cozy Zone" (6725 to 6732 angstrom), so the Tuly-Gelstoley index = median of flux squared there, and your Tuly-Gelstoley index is 25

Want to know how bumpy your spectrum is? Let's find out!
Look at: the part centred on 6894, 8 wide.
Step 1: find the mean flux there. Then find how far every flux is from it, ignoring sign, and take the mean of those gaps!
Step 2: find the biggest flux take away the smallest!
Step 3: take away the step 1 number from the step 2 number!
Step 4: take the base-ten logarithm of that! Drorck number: -0.63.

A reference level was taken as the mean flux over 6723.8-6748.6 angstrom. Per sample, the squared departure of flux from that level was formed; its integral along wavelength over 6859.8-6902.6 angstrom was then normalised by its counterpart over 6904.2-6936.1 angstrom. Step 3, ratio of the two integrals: 1.4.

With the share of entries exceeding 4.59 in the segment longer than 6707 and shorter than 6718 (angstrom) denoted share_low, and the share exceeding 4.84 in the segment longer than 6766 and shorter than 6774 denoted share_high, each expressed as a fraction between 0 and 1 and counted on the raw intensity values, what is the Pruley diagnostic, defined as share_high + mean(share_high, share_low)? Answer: 0.80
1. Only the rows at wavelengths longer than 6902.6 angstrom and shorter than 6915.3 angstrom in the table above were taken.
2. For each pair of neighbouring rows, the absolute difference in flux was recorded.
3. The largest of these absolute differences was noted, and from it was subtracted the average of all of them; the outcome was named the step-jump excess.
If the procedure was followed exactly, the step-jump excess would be 0.53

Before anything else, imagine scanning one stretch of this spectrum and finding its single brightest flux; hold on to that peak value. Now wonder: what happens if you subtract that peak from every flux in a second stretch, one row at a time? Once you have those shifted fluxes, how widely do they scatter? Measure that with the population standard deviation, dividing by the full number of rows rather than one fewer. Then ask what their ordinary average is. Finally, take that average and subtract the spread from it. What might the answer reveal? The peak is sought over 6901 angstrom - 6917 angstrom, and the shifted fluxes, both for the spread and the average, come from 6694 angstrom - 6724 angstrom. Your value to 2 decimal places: -1.04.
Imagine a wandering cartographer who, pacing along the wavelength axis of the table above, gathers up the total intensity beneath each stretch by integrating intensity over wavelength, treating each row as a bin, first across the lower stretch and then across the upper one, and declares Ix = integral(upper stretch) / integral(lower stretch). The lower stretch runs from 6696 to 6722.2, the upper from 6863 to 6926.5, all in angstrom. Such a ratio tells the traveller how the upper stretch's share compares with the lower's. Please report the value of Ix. 2.3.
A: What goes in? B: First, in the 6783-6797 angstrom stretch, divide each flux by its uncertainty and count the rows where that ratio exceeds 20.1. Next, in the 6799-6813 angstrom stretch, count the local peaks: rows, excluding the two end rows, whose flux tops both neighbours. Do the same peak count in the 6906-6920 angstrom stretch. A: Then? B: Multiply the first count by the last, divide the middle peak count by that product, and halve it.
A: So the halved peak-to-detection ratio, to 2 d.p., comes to 0.17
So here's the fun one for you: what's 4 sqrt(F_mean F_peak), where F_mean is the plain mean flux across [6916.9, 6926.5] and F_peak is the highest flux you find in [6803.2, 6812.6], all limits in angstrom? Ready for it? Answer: 18.7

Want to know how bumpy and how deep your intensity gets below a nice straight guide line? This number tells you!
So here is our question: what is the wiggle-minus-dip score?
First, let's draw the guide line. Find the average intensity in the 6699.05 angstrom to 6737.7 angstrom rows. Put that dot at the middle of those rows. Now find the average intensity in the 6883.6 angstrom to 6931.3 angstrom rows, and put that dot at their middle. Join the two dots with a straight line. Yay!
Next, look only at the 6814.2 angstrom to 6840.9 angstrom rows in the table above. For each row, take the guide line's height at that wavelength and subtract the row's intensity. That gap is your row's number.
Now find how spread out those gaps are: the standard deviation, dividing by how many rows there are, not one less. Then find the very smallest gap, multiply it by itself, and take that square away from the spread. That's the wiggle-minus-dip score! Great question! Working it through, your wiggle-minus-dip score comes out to 0.14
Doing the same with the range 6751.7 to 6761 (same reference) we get 0.13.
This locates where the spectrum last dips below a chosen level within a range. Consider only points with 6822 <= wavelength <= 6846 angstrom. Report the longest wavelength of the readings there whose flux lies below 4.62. 6843.27 angstrom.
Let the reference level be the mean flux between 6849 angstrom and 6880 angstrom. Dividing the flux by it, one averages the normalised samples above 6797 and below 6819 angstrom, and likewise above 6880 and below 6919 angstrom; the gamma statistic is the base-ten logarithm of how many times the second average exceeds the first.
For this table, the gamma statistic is 0.015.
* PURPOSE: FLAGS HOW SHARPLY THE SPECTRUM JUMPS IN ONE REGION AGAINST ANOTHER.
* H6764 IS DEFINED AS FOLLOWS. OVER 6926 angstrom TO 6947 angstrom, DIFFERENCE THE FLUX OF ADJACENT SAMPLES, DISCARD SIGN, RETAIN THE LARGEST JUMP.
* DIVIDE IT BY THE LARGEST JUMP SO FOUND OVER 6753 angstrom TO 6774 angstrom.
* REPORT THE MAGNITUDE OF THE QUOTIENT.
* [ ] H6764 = 0.35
